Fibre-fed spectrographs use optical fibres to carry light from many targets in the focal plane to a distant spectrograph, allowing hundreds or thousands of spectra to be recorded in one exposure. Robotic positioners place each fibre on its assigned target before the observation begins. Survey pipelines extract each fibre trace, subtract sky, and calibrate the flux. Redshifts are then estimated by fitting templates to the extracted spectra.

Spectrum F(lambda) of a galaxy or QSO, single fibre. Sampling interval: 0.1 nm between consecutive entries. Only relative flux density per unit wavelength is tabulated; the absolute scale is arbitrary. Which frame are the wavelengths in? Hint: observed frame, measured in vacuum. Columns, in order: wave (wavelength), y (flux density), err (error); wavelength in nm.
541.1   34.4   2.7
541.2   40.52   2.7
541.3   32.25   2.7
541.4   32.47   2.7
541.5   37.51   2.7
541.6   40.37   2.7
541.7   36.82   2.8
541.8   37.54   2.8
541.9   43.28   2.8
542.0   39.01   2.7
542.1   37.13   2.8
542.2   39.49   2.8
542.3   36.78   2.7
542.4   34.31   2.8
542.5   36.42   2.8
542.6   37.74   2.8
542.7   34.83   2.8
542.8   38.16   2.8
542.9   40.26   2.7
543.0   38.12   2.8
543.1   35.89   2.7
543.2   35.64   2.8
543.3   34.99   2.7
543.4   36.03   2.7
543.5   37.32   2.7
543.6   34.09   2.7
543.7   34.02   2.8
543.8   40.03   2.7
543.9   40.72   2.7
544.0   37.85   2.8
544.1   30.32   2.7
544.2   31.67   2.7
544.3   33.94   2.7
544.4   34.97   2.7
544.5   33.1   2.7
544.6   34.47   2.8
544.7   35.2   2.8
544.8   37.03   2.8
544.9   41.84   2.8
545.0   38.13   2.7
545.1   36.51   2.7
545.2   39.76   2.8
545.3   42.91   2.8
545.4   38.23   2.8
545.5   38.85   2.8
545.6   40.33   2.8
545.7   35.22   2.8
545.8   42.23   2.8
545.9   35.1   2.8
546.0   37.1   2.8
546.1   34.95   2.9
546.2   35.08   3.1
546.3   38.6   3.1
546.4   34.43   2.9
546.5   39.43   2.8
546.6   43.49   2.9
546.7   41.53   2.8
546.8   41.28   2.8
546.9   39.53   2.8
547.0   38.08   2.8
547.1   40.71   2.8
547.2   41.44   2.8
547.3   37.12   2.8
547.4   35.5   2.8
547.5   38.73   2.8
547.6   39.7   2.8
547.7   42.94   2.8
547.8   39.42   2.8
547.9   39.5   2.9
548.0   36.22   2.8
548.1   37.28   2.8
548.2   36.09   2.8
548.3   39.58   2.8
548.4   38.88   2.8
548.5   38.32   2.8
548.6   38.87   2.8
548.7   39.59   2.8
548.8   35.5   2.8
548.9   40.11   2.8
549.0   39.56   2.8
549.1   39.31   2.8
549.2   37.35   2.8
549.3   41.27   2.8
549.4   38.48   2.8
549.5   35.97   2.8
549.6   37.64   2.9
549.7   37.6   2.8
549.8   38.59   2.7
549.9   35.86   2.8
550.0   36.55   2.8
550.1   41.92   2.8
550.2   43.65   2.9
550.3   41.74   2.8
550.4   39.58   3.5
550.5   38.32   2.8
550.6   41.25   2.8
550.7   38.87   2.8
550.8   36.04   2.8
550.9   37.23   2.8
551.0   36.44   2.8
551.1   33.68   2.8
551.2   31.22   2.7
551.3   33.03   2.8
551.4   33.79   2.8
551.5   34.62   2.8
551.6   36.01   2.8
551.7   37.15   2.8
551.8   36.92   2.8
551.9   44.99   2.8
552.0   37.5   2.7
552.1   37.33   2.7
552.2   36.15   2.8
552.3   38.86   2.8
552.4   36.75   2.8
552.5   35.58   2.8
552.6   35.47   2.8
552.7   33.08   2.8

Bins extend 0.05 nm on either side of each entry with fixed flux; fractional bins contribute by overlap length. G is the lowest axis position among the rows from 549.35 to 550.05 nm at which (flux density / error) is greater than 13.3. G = 549.4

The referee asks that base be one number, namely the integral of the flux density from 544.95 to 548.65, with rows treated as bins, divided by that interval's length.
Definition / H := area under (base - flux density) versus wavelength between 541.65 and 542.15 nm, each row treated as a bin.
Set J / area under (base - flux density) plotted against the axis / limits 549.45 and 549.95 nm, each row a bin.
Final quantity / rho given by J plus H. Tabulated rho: 0.7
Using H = 0.0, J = 0.8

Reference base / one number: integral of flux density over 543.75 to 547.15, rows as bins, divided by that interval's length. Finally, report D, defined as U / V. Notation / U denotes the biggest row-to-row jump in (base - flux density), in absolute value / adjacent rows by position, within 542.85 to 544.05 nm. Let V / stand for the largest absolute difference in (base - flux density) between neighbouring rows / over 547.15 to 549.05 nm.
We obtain 1.3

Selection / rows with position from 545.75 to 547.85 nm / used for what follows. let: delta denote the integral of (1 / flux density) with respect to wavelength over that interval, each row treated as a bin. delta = 0.0543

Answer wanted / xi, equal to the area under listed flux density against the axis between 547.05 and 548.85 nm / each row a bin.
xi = 70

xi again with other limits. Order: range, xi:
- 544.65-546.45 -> 68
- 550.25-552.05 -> 67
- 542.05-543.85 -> 66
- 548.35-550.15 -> 69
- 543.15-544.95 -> 64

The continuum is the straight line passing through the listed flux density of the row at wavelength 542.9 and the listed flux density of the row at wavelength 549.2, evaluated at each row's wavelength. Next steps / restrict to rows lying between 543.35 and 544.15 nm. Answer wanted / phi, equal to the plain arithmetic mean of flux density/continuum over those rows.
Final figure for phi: 0.91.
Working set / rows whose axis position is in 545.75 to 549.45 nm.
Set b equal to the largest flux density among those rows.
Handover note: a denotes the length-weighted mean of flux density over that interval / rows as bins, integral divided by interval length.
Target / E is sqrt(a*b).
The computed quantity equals 41.0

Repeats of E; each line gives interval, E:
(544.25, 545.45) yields 39.9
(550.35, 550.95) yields 39.9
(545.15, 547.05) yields 41.0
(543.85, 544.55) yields 37.6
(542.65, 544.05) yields 38.8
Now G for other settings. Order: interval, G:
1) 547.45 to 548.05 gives 547.5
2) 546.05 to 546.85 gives 546.5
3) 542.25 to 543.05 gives 542.3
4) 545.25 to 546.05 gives 545.3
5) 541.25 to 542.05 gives 541.5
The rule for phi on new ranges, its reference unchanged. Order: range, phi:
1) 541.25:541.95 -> 0.91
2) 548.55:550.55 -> 1.05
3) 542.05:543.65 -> 0.91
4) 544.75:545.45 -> 1.00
